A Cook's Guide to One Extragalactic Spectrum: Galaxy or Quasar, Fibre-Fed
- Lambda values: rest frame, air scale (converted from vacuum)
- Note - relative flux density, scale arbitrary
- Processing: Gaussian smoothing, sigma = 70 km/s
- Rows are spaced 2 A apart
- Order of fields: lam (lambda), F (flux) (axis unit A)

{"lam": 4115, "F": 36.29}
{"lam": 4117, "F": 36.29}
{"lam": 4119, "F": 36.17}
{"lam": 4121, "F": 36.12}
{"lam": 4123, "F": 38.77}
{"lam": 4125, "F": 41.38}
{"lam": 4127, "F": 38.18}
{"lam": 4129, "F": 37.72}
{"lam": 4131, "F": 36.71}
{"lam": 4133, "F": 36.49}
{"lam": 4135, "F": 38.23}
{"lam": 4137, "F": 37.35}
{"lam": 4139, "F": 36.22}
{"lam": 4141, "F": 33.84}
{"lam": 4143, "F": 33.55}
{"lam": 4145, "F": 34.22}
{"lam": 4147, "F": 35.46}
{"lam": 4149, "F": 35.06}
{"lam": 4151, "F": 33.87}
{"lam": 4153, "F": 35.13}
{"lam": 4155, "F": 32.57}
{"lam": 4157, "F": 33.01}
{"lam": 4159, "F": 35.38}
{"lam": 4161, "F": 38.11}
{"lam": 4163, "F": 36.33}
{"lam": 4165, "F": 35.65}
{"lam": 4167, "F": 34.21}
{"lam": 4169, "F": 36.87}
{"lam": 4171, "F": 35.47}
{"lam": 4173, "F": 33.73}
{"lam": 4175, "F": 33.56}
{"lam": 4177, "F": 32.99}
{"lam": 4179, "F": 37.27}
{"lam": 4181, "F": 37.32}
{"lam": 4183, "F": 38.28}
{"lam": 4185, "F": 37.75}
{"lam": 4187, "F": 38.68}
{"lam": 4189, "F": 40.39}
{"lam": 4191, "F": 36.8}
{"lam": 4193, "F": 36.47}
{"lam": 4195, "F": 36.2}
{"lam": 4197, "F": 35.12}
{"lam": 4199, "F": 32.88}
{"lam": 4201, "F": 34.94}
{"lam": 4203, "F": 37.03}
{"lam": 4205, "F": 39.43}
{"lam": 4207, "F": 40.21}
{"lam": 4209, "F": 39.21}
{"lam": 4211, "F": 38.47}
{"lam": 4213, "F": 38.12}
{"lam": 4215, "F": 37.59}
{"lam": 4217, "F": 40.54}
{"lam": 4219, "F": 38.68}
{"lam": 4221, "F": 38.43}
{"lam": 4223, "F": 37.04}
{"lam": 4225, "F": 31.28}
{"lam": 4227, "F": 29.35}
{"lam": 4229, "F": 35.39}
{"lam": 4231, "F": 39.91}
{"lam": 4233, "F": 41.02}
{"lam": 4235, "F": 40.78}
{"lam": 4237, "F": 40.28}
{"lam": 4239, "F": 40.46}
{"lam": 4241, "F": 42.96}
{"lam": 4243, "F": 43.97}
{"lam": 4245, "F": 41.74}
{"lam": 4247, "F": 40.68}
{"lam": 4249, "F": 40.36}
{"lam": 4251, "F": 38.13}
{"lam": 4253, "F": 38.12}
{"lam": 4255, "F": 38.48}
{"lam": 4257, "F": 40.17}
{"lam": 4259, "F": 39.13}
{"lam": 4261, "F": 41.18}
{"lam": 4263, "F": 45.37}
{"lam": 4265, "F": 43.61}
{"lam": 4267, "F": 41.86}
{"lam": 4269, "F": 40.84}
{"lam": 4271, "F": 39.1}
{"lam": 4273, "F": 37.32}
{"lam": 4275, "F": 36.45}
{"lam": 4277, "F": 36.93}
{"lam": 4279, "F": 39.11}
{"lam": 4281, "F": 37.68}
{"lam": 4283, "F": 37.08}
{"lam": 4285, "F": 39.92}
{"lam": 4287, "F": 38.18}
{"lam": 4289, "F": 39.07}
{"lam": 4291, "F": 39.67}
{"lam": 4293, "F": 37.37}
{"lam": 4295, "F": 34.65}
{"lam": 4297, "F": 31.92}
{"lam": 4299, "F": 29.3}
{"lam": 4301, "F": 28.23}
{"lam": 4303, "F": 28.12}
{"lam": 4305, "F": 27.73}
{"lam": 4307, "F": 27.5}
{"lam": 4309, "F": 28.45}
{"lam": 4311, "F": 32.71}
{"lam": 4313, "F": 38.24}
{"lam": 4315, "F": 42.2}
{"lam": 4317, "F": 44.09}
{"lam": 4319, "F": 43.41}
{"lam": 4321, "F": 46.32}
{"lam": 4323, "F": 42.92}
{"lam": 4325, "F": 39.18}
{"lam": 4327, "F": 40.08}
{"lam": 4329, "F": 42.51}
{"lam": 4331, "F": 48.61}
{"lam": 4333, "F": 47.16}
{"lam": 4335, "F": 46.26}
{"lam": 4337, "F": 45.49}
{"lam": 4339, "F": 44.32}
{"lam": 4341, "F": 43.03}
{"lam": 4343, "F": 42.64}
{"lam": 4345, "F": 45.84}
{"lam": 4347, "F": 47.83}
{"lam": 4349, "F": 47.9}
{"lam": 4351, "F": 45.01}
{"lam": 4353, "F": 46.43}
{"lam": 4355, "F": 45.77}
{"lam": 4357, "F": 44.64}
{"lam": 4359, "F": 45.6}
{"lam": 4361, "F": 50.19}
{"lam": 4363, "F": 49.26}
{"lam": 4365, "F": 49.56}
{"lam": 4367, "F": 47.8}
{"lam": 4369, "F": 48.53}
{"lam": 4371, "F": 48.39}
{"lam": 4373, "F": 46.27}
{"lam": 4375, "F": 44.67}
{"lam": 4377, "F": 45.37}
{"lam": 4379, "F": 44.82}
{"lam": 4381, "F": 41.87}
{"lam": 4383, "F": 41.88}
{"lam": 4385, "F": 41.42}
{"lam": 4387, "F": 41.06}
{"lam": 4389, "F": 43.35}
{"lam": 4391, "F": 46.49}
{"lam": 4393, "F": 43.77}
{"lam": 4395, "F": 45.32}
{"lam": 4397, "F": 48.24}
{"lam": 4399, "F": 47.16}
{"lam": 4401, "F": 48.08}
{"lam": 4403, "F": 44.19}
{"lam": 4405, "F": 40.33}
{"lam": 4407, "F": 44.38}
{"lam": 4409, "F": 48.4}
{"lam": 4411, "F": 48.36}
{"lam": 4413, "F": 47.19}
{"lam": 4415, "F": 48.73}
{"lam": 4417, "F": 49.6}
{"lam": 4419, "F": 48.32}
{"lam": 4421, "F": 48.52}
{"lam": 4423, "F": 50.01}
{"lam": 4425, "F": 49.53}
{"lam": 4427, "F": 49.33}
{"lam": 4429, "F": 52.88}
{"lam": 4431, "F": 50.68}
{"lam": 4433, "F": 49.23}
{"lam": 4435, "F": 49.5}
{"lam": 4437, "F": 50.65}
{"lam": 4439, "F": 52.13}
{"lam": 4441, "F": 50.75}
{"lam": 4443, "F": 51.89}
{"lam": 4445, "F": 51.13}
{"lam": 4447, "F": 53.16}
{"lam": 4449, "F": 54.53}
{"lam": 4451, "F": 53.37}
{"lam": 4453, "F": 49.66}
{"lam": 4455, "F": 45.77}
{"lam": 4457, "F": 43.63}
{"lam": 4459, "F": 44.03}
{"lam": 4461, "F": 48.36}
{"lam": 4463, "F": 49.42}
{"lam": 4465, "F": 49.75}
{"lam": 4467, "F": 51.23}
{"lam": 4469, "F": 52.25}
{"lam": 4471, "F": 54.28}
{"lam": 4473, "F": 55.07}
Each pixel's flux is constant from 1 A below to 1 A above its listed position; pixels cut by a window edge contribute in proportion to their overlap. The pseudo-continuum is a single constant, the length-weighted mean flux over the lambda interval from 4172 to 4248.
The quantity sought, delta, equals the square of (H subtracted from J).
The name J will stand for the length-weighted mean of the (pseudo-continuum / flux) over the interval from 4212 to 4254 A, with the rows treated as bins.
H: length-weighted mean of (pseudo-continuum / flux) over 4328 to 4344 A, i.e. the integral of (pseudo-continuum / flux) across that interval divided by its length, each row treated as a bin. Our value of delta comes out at 0.02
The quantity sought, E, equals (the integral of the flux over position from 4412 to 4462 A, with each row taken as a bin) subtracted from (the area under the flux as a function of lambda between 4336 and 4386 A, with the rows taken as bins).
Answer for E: -196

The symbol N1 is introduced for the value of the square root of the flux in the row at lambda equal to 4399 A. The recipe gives 6.87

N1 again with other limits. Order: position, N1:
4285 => 6.32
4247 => 6.38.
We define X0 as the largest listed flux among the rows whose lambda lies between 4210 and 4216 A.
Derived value 38.47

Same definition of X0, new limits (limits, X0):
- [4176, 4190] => 40.39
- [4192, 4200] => 36.47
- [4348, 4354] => 47.9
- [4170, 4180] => 37.27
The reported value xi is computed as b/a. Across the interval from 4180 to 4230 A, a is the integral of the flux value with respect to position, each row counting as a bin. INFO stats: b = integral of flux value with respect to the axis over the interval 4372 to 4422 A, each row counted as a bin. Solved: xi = 1.23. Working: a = 1851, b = 2276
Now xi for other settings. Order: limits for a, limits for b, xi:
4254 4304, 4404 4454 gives 1.32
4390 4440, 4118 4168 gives 0.75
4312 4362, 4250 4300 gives 0.86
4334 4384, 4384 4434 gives 1.02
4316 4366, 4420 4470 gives 1.10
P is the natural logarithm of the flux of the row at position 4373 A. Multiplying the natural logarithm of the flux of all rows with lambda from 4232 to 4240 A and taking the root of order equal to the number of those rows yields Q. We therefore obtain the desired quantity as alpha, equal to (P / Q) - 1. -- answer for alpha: 0.035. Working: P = 3.83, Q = 3.70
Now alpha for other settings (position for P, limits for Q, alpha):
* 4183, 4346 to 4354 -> -0.052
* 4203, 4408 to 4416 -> -0.068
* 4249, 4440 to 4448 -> -0.063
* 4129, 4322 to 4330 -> -0.023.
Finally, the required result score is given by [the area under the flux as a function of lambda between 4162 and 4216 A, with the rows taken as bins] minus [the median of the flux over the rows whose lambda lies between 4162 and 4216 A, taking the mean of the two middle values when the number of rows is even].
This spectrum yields 1945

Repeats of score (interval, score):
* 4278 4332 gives 1970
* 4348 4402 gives 2432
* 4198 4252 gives 2039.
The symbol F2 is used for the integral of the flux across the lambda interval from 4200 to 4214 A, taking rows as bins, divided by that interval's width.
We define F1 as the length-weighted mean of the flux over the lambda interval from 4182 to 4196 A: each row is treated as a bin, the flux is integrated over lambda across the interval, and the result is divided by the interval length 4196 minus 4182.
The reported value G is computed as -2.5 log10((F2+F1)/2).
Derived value -3.95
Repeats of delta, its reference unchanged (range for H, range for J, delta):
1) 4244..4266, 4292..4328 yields 0.03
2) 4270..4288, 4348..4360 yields 0.03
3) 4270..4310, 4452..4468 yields 0.10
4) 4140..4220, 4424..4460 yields 0.08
